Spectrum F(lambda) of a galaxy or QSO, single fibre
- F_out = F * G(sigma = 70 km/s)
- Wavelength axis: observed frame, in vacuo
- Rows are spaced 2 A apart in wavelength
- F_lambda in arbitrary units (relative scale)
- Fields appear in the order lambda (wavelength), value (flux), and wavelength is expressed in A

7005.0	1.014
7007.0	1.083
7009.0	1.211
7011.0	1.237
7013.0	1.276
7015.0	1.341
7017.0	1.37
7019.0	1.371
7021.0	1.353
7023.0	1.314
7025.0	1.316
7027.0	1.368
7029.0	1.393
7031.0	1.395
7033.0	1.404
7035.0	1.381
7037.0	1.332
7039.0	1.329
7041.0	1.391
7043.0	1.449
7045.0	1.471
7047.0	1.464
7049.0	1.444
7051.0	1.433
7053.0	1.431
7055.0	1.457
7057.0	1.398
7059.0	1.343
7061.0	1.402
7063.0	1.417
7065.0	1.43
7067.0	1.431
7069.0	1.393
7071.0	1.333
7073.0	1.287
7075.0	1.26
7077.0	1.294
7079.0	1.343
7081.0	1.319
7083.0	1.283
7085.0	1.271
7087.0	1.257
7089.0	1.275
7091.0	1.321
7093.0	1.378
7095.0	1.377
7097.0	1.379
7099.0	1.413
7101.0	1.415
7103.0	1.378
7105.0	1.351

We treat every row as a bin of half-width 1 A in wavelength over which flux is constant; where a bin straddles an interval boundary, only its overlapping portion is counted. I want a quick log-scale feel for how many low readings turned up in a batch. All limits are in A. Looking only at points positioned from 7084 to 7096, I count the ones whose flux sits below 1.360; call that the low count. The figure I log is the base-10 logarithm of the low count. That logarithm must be 0.60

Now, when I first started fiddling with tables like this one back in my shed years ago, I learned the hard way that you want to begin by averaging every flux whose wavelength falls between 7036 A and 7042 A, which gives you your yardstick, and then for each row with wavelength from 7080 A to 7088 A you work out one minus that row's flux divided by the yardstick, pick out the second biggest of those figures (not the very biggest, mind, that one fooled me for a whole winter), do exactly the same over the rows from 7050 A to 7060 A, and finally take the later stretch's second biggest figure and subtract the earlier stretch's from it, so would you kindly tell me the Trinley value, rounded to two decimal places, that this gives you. 0.09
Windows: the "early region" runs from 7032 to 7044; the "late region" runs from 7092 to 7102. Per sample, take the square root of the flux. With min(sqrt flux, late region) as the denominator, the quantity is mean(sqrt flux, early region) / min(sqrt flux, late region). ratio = 1.00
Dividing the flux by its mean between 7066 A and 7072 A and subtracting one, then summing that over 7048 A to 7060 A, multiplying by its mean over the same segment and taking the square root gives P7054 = 0.057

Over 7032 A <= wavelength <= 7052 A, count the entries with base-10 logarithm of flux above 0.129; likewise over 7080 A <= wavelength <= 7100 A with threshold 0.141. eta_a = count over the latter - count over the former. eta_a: -7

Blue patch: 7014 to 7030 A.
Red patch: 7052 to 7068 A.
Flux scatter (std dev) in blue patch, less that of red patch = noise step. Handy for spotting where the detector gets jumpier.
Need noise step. -0.006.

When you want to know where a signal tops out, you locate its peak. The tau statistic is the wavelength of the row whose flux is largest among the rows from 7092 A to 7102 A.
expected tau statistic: 7101.0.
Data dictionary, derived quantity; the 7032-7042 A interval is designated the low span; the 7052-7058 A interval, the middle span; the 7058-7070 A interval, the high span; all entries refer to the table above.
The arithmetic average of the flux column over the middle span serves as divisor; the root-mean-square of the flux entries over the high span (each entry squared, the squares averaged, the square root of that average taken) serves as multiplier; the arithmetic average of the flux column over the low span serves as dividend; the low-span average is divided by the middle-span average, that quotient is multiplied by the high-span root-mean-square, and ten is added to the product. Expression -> 11.3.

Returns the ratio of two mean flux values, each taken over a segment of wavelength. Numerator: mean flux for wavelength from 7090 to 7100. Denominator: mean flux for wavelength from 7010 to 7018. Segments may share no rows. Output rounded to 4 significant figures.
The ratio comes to 1.052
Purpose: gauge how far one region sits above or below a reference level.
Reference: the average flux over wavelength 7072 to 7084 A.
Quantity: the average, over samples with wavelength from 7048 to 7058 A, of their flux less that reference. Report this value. 0.13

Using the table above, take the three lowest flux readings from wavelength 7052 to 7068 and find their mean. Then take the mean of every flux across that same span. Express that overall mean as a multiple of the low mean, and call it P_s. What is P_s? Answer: 1.02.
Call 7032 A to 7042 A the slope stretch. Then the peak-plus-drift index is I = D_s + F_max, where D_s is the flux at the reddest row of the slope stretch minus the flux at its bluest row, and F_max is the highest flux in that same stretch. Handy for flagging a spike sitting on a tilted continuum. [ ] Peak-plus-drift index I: 1.39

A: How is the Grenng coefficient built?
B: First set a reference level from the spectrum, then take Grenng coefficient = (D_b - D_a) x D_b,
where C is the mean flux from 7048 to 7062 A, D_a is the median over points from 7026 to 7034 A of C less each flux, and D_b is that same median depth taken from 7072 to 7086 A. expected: 0.014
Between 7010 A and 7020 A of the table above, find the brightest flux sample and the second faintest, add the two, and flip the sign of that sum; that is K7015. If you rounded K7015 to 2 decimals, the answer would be -2.65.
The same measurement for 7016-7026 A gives -2.69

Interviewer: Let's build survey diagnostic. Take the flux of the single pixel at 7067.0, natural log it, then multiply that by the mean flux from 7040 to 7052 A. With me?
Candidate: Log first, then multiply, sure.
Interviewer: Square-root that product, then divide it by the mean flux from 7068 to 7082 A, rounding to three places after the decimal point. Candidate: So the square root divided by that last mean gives 0.545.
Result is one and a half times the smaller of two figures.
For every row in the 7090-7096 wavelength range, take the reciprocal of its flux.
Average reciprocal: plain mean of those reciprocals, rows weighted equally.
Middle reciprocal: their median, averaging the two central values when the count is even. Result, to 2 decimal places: 1.09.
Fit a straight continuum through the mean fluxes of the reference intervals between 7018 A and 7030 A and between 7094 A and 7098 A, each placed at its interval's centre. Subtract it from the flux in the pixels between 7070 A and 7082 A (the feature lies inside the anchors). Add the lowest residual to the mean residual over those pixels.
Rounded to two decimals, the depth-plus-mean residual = -0.18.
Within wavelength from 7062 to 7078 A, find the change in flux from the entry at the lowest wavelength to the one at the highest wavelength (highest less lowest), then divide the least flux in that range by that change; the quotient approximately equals -10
